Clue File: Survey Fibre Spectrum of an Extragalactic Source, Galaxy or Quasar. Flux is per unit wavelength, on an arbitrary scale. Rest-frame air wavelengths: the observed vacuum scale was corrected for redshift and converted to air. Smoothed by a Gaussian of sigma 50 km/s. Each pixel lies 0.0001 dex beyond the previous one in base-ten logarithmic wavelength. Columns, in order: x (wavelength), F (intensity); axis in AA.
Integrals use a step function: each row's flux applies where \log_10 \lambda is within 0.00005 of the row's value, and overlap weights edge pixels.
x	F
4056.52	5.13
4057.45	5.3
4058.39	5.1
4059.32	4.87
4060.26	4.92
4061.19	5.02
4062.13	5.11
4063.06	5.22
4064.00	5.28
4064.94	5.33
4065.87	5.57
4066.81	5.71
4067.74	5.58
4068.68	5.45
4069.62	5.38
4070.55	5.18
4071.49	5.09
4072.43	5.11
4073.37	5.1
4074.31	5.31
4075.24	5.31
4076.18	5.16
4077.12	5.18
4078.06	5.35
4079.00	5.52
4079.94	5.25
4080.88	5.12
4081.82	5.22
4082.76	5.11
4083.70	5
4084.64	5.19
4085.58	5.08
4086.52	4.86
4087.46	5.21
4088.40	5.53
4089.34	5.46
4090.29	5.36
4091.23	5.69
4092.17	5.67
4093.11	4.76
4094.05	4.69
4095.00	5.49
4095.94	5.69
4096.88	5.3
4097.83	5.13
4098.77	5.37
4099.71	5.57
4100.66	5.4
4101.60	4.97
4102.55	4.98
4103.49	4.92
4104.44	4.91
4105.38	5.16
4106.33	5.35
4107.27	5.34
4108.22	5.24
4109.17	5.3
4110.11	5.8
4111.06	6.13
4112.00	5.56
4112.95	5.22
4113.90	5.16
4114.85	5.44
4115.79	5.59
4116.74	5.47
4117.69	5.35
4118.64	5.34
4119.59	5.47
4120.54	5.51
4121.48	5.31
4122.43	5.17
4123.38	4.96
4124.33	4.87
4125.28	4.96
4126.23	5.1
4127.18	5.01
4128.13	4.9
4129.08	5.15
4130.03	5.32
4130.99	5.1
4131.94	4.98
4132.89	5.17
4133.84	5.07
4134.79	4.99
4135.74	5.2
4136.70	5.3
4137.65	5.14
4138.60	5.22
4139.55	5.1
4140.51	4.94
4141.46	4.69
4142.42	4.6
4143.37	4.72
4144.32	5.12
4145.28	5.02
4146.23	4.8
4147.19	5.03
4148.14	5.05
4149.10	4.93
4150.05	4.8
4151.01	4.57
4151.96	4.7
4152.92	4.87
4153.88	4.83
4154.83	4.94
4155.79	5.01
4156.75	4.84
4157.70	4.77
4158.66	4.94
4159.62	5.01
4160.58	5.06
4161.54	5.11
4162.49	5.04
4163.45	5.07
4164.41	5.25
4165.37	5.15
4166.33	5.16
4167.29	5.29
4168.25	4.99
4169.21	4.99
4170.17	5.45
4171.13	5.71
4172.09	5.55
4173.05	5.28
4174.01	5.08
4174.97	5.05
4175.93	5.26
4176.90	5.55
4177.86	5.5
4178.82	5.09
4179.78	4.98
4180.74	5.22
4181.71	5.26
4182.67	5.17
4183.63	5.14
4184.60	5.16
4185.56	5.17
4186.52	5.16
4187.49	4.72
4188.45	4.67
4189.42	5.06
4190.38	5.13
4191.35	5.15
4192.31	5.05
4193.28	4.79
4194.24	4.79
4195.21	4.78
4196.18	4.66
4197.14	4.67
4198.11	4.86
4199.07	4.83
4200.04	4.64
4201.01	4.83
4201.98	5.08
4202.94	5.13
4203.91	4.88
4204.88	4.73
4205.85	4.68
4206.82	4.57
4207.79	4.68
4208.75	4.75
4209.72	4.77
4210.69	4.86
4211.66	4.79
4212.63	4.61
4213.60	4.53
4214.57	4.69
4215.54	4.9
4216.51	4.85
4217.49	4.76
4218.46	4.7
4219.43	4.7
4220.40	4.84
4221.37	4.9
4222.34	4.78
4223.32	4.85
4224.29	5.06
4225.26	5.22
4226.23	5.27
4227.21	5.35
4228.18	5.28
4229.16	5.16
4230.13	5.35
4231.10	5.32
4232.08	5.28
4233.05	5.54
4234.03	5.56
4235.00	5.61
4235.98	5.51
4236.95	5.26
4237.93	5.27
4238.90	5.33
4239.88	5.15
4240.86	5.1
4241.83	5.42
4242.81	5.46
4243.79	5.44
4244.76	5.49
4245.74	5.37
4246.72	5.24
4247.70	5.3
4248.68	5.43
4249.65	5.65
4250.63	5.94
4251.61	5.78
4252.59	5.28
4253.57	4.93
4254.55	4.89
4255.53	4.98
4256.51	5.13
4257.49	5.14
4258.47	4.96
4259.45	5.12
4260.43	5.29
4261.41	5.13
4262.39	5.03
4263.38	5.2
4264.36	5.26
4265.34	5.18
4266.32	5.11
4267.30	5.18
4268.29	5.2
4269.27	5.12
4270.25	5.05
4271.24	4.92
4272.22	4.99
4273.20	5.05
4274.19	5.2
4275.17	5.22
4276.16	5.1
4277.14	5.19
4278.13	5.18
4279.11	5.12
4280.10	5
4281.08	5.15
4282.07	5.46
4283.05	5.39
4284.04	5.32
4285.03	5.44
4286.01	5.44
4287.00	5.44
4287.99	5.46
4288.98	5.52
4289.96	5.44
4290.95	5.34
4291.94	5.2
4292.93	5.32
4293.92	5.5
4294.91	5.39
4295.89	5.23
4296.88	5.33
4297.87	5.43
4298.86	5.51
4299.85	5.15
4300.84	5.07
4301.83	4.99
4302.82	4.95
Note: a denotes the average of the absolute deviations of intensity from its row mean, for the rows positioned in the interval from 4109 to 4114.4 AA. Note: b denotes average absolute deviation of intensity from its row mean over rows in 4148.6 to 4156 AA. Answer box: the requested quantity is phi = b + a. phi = 0.41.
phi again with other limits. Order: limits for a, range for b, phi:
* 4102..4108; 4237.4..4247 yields 0.28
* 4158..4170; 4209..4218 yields 0.18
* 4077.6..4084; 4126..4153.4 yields 0.29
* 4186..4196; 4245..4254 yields 0.42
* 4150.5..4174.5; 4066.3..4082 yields 0.34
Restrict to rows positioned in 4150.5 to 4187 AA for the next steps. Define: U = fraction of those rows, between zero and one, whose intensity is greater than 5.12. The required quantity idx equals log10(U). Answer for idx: -0.32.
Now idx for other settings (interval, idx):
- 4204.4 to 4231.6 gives -0.60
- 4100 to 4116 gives -0.12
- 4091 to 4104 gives -0.19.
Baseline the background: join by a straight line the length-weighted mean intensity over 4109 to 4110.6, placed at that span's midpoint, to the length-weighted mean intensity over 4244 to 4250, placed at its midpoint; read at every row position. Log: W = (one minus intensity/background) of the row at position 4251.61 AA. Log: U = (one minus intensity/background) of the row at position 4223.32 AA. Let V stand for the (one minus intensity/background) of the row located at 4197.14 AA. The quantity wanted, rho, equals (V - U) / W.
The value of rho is -0.6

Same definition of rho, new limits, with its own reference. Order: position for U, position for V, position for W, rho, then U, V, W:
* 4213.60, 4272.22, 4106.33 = -2.1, 0.17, 0.07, 0.047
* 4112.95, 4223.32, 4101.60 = 0.4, 0.07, 0.11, 0.116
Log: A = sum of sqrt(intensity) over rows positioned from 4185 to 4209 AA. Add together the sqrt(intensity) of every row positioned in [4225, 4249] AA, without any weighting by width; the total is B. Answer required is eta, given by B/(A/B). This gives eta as 61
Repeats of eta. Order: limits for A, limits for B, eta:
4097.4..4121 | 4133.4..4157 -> 53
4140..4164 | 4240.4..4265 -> 60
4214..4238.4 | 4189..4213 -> 53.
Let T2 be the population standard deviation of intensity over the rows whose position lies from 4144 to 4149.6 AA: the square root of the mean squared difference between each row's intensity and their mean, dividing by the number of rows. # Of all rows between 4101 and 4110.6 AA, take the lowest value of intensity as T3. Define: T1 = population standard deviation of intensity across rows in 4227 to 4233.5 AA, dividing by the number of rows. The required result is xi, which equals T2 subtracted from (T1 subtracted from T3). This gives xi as 4.70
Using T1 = 0.11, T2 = 0.102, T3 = 4.91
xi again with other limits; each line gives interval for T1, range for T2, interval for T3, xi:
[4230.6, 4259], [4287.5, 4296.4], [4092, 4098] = 4.34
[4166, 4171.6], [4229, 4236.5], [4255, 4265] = 4.55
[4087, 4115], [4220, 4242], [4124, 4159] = 4.03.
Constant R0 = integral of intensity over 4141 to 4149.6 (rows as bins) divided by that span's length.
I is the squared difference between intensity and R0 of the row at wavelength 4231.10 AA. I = 0.19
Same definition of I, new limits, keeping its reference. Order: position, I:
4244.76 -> 0.37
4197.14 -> 0.05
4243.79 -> 0.31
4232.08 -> 0.16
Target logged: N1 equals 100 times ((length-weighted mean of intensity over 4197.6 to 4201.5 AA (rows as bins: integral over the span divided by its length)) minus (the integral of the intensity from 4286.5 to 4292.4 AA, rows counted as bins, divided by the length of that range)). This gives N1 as -61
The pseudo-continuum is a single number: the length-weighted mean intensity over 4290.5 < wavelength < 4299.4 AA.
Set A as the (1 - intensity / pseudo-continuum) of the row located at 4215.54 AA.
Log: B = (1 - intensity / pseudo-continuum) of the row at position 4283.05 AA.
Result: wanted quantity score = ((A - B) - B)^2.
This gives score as 0.009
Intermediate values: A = 0.09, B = -0.01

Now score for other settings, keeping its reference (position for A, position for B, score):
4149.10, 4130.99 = 0.000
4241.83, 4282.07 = 0.001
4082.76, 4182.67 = 0.001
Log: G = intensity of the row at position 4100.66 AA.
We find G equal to 5.4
